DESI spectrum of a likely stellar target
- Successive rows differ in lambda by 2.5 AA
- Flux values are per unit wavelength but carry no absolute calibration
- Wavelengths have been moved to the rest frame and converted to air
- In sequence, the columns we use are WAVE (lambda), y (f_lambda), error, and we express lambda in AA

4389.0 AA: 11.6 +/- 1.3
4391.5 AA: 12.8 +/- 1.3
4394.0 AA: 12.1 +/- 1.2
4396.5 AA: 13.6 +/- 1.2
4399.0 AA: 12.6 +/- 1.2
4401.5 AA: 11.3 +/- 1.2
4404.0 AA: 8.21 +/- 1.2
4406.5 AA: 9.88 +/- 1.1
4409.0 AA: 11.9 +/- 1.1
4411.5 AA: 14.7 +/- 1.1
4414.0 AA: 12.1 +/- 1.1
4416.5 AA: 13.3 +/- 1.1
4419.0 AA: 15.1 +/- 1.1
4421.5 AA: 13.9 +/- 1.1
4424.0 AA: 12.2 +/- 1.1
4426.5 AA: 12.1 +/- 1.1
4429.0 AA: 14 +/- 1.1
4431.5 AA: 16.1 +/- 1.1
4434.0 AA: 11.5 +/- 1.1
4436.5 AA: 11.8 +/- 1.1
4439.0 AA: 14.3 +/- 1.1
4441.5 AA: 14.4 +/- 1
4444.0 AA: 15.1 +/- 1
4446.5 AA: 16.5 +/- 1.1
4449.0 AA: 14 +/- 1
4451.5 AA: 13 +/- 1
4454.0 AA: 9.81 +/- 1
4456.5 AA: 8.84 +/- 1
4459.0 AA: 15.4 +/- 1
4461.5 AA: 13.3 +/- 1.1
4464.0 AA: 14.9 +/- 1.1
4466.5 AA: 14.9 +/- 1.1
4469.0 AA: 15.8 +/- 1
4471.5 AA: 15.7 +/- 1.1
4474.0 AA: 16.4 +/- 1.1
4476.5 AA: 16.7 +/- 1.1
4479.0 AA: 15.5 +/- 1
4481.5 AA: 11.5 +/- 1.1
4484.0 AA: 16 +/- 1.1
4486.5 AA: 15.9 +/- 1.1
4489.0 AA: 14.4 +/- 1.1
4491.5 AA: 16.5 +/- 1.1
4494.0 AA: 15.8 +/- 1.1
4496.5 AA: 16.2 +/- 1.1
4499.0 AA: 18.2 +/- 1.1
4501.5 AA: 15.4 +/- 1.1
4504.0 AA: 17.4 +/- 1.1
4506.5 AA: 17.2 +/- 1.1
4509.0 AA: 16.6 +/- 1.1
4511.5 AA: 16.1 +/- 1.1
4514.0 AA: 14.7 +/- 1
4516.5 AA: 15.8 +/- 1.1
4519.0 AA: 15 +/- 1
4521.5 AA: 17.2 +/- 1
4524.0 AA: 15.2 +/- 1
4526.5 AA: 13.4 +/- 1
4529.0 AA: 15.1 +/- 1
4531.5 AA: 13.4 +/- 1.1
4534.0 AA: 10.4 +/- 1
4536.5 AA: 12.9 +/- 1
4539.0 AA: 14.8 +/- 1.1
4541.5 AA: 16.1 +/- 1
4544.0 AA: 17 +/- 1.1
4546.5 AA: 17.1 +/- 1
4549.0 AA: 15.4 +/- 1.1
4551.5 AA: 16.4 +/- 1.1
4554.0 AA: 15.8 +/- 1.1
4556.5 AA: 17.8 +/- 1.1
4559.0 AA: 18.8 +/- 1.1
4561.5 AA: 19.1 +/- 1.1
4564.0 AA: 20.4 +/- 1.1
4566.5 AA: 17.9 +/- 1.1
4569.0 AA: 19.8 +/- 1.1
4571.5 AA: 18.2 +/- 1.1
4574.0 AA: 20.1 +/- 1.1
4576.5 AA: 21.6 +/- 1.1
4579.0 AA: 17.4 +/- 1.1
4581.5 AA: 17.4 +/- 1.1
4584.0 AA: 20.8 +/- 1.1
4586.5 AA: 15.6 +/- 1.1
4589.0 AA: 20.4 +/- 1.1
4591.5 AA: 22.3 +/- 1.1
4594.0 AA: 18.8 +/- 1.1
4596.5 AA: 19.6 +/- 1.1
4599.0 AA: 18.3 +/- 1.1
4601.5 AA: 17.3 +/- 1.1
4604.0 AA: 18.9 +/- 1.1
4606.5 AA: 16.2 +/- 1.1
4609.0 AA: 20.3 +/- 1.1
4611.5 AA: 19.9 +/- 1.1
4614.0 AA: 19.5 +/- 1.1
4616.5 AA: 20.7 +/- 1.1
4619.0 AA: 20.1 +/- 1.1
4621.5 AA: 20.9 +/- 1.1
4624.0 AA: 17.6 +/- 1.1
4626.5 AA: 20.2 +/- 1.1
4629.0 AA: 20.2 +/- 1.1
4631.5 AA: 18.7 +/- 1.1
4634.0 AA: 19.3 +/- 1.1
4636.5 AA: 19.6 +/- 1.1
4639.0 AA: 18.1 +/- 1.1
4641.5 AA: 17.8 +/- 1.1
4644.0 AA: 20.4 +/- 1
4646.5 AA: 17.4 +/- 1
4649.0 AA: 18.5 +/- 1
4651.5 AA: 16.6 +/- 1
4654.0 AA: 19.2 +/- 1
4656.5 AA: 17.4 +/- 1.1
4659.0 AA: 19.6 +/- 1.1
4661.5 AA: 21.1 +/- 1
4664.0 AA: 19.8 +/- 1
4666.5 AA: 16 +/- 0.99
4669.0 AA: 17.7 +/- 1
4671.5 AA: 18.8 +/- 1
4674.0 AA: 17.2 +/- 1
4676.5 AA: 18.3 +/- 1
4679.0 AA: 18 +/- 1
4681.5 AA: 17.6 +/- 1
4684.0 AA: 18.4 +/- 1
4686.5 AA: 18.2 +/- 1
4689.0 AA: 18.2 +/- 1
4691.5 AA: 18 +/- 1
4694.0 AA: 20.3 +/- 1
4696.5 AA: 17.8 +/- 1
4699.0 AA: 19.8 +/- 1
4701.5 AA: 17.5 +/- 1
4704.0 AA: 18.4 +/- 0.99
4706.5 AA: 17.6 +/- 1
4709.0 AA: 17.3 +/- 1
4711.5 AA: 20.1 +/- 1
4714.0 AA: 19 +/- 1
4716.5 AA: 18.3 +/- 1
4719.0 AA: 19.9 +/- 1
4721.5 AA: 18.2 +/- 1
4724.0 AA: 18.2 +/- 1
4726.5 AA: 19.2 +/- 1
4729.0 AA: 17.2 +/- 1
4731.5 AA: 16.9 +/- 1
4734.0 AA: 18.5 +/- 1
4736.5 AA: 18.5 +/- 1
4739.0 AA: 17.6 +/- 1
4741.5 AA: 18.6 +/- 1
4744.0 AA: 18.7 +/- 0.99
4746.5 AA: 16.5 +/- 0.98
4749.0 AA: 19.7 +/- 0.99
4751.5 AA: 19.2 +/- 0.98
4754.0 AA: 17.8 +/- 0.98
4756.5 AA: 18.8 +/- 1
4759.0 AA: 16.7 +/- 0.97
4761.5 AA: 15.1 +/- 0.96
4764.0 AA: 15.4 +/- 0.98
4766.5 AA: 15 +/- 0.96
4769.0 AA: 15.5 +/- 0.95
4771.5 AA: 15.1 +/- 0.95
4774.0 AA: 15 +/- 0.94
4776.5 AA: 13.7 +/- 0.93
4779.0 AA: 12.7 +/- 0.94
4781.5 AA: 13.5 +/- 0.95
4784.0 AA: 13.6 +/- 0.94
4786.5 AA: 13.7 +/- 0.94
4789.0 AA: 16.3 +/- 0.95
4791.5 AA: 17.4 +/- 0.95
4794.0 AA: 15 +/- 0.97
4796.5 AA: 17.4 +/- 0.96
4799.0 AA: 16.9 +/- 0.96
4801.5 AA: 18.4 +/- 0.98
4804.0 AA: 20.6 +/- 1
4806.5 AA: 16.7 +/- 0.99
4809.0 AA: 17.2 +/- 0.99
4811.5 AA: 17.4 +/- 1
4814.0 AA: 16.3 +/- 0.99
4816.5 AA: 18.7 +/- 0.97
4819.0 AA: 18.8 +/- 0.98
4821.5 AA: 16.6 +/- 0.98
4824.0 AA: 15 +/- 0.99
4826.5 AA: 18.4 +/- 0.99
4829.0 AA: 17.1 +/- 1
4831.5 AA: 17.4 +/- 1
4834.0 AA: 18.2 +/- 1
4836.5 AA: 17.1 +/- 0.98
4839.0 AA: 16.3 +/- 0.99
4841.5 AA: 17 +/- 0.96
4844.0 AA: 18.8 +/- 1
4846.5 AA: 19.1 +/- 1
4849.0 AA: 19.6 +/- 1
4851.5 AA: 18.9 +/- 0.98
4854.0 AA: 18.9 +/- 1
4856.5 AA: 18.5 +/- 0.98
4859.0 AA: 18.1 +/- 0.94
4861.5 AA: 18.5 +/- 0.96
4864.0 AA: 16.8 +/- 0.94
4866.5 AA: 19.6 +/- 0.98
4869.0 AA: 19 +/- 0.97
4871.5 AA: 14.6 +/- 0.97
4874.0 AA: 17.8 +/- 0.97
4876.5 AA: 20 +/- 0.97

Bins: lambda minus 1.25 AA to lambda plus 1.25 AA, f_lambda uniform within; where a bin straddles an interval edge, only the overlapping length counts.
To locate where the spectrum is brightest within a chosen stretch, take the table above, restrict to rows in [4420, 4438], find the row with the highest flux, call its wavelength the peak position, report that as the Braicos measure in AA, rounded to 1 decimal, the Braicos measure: 4431.5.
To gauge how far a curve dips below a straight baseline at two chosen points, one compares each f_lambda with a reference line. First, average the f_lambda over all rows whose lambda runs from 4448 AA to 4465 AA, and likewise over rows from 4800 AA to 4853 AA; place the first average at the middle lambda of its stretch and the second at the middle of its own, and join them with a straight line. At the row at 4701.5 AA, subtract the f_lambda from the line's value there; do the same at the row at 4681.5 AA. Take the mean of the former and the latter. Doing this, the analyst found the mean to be -1.6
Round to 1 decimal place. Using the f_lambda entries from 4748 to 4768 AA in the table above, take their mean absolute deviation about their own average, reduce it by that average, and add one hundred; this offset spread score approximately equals 84.5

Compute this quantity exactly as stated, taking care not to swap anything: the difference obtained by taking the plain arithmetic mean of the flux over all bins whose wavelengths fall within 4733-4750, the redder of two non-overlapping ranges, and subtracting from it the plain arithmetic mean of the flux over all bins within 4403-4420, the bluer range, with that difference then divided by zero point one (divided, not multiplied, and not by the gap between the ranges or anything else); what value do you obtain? 61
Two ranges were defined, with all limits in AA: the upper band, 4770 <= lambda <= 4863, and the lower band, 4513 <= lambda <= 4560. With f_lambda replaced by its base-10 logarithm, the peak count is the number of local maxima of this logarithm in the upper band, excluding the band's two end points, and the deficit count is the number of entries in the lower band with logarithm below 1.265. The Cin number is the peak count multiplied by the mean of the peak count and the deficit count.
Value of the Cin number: 104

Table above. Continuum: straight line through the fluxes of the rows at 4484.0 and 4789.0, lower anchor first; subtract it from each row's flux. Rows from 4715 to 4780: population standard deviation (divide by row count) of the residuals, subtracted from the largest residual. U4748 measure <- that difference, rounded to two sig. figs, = 1.8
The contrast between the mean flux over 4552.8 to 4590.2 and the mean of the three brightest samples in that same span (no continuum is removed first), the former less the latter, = -2.2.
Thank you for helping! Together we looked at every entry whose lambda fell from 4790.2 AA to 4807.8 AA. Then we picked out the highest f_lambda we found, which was 20.6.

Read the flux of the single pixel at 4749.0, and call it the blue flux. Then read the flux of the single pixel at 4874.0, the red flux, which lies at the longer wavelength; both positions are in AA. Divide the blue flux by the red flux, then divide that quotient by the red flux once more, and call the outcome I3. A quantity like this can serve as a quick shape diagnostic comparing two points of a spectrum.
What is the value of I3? 0.062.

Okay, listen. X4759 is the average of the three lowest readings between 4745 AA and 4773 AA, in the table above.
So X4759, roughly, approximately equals 15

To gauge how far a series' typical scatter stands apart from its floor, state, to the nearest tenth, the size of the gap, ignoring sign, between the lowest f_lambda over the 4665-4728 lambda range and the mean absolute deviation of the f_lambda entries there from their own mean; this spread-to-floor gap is 15.3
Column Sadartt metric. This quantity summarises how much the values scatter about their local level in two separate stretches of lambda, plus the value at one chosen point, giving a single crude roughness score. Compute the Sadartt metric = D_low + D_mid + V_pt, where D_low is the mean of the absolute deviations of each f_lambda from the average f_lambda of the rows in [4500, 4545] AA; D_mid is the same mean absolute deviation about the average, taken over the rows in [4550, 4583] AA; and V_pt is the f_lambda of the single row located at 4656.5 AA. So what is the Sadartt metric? 20.1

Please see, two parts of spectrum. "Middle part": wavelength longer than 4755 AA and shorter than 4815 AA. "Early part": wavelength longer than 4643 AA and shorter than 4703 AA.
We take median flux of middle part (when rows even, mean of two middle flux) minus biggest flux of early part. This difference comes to -5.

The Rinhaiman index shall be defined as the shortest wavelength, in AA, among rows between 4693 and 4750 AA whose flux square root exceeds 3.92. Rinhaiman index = 4694.0 AA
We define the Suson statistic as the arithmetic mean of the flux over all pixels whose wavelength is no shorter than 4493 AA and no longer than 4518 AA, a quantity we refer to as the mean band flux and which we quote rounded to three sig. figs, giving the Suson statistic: 16.3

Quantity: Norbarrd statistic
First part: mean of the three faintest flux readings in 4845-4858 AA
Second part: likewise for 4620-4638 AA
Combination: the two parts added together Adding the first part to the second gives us 37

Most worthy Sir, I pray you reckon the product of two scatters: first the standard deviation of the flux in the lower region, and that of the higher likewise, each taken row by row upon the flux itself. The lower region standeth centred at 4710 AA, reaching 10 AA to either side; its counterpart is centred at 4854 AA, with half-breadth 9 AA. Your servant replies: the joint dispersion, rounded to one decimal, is 0.5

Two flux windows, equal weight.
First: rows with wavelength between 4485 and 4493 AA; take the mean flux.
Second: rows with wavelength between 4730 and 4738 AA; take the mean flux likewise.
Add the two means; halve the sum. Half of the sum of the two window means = 16.8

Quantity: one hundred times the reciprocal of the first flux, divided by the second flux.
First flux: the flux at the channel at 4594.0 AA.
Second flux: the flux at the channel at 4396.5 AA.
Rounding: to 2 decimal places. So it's 0.39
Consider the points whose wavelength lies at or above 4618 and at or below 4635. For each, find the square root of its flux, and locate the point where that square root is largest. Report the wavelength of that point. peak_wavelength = 4621.5 AA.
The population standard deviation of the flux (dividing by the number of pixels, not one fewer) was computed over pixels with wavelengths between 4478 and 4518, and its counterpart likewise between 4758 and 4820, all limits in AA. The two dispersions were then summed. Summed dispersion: 3.35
